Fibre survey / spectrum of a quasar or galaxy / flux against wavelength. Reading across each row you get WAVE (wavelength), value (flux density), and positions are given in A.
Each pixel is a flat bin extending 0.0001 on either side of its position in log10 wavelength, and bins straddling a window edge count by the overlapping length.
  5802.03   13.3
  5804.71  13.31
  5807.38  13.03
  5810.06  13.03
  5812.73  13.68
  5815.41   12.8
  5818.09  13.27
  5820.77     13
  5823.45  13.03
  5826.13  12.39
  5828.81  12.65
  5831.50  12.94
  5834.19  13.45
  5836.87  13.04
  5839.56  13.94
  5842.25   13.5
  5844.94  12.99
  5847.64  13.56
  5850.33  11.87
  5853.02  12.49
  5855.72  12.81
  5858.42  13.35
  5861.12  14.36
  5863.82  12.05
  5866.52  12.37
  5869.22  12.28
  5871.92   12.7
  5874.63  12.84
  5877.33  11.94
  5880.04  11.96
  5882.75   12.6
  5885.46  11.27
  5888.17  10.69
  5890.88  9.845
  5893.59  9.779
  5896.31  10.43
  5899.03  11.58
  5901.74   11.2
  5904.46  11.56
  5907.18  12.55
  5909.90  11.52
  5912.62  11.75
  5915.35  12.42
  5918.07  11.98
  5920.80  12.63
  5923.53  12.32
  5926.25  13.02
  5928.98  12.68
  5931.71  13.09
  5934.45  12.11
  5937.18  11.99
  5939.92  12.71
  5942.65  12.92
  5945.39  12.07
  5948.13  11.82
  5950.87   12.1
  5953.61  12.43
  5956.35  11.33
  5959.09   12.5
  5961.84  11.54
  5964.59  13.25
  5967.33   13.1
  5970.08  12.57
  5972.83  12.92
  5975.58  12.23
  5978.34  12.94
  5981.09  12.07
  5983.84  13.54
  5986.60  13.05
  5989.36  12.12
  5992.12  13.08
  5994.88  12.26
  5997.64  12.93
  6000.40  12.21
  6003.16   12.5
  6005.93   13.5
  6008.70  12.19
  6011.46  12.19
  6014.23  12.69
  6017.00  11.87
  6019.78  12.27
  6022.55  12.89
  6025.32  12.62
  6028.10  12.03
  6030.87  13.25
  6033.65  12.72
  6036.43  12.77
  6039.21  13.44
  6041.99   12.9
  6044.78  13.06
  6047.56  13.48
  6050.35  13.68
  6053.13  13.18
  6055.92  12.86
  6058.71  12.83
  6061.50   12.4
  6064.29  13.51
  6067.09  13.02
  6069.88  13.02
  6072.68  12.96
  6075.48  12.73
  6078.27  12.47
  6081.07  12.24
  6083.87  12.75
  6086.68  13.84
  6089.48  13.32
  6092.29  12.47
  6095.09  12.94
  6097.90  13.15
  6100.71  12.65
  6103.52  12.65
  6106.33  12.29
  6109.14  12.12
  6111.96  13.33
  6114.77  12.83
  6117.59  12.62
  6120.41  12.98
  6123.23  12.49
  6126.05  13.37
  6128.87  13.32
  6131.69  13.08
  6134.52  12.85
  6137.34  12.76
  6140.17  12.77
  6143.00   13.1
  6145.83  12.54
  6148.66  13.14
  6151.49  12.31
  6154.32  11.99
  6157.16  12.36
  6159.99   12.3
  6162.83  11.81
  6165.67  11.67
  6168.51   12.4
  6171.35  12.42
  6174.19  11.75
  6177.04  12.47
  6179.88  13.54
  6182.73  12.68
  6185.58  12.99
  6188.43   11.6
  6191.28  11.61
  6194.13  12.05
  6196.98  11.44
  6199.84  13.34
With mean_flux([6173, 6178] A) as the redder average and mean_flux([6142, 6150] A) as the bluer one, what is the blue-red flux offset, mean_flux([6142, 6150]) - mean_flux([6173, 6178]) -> 0.8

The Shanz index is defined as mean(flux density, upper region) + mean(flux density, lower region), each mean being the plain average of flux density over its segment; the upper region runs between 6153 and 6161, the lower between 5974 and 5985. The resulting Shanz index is 24.9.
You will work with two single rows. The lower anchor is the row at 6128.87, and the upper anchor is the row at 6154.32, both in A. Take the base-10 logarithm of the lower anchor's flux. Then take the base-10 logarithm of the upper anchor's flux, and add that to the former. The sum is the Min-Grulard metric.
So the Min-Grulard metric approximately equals 2.20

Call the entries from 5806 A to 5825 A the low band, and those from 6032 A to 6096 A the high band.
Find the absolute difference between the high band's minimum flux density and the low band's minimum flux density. 0.56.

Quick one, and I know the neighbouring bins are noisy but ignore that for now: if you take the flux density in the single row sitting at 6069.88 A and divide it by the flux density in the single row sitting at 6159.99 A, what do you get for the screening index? 1.06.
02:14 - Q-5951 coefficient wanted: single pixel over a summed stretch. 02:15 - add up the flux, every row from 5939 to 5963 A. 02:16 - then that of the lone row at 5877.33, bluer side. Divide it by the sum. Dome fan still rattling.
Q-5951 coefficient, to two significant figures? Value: 0.11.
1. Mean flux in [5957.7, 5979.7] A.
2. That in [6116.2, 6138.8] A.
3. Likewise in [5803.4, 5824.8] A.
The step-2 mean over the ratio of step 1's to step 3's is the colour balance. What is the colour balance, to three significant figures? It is 13.5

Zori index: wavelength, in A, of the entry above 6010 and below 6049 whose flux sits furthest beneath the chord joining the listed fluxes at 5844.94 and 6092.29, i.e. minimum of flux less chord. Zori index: 6017.00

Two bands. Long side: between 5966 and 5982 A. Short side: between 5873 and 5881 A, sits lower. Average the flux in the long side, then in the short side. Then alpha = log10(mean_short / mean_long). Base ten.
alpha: -0.01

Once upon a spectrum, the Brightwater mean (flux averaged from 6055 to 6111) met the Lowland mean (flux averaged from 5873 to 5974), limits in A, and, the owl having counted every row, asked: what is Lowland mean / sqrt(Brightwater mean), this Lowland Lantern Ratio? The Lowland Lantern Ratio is 3.4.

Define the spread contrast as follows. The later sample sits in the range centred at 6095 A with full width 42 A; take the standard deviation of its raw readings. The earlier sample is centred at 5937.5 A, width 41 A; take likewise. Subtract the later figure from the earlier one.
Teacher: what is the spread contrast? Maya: 0.03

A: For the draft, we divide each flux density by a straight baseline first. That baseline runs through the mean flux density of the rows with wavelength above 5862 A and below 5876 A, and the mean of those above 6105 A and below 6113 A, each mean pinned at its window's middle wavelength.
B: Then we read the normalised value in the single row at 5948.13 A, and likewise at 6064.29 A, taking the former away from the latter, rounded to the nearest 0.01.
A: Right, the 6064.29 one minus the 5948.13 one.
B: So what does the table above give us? 0.13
